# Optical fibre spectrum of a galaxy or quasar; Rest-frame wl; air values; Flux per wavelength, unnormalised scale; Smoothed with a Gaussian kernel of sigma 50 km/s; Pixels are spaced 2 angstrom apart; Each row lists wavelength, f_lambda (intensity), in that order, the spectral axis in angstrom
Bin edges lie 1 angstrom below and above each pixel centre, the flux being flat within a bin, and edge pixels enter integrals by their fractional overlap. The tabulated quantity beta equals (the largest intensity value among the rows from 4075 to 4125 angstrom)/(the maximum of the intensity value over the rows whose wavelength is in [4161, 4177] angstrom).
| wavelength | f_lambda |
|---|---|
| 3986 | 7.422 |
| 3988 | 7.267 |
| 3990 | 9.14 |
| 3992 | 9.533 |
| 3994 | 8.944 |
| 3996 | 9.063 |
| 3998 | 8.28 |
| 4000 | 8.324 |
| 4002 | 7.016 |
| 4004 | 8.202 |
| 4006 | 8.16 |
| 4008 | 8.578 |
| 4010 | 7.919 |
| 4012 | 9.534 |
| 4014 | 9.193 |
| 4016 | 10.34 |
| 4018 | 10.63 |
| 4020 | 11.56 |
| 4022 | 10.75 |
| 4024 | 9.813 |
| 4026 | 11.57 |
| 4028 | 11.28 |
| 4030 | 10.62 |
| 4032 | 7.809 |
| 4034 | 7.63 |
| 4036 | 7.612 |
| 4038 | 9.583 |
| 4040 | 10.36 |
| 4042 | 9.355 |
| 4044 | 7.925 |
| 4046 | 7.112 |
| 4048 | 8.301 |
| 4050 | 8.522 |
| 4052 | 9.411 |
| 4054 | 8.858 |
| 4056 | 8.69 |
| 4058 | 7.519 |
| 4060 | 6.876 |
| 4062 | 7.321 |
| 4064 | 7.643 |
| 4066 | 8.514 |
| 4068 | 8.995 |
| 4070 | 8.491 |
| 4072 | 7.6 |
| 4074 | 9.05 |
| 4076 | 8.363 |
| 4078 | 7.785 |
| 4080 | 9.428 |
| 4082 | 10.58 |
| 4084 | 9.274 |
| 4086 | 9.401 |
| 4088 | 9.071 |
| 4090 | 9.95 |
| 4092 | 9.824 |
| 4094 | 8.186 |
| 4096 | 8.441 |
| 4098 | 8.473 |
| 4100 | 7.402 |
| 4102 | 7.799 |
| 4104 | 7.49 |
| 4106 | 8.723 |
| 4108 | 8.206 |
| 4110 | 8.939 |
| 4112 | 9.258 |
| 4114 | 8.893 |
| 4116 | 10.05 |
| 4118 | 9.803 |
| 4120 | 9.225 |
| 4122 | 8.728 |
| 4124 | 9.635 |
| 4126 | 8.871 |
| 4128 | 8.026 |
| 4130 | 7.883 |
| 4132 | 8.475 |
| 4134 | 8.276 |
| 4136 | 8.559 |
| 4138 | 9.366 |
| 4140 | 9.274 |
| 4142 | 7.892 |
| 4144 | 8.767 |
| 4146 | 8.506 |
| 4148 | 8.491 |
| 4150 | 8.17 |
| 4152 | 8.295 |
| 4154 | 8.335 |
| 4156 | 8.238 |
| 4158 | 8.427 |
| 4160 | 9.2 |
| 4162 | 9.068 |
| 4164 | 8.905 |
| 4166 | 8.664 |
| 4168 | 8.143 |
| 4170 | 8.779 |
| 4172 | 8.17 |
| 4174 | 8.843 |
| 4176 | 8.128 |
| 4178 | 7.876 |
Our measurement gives 1.17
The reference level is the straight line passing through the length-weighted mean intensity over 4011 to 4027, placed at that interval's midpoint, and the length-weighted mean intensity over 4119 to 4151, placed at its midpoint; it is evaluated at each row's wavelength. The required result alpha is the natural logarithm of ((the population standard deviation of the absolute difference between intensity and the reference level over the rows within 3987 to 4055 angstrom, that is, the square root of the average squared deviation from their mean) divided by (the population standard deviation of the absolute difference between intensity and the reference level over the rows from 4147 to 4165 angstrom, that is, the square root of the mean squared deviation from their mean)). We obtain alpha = 1.0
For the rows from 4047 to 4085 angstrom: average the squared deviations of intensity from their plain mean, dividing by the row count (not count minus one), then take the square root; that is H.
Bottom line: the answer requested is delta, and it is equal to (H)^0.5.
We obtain 0.93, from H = 0.9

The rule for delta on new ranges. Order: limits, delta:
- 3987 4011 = 0.85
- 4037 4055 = 0.96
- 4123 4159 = 0.69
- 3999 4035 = 1.20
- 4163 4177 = 0.57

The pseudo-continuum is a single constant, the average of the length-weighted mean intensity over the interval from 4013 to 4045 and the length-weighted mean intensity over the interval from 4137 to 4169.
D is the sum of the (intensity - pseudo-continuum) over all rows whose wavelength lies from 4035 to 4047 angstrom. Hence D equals -3.1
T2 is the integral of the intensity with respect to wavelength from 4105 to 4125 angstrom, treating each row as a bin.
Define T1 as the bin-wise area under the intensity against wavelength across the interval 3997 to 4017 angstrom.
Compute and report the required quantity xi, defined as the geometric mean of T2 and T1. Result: 177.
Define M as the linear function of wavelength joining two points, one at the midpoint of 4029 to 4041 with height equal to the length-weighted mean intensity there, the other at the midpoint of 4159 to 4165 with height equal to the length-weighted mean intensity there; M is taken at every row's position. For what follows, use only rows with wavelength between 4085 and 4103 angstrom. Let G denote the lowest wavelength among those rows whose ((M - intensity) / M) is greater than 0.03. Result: 4094 angstrom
